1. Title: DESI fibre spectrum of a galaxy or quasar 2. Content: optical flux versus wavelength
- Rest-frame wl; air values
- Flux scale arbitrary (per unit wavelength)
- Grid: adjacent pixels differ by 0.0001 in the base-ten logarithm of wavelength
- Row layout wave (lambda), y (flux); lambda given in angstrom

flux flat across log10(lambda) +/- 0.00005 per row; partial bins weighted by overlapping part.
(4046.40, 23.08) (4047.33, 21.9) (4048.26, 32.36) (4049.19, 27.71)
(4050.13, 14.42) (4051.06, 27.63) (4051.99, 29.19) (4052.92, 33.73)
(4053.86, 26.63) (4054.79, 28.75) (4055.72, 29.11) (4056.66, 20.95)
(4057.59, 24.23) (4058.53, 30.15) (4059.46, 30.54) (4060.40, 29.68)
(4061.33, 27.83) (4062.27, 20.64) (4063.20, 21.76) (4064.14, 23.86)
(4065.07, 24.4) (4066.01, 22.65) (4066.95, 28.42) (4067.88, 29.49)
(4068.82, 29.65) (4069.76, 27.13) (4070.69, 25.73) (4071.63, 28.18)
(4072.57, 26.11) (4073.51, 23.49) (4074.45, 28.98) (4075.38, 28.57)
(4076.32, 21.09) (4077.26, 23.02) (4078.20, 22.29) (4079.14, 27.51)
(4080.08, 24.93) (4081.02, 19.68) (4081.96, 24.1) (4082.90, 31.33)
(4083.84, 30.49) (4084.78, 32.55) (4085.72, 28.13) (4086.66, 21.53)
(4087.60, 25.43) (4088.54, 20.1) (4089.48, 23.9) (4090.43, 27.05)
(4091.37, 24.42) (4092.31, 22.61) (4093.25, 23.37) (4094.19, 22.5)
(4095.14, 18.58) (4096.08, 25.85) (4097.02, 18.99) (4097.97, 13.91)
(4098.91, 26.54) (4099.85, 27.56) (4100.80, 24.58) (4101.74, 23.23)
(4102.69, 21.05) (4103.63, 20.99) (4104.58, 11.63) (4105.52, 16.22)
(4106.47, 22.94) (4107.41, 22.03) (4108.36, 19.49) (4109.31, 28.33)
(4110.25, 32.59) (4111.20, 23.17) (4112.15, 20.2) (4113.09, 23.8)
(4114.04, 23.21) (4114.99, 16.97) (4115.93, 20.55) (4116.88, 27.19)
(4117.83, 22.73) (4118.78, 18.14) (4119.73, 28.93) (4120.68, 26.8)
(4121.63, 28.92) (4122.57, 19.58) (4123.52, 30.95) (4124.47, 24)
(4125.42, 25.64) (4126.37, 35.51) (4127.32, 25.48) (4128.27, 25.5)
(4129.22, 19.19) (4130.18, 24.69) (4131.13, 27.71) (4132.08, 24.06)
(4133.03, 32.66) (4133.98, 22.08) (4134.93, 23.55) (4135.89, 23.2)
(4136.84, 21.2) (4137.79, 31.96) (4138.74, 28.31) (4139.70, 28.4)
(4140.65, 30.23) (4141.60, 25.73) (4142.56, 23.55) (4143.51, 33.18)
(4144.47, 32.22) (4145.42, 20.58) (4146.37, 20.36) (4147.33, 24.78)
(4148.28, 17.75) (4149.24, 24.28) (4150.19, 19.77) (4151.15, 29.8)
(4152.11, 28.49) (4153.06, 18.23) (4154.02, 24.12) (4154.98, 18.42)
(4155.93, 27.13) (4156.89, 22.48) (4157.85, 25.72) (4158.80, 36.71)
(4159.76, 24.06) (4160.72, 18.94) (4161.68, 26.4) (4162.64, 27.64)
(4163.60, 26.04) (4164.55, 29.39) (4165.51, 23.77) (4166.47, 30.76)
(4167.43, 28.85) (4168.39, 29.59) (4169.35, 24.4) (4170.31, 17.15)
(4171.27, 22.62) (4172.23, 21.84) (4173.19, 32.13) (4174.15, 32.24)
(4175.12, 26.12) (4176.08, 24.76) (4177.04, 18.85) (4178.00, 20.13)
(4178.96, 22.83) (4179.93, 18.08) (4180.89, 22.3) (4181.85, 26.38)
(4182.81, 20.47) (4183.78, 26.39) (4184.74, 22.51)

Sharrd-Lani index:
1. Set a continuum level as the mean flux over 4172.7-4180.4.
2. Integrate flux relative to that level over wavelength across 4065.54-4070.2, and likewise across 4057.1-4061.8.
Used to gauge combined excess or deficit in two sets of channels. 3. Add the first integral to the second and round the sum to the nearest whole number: 34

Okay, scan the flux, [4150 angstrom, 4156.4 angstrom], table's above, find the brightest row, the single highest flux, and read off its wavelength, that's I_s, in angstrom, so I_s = 4151.15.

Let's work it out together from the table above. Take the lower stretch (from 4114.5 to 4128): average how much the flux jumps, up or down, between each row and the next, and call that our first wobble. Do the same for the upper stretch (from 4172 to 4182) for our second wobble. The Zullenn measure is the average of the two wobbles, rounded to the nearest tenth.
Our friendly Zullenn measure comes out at 5.3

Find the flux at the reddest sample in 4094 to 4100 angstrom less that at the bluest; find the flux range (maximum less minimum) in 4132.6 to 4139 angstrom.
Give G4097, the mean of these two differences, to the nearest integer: 8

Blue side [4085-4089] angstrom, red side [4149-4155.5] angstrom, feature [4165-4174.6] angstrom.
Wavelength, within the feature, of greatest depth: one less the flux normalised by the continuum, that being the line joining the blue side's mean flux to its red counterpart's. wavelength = 4170.31 angstrom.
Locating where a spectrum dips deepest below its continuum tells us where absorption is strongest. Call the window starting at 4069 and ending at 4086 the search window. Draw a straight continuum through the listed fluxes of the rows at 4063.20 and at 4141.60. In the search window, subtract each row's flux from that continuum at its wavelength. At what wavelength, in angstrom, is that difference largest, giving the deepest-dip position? 4081.02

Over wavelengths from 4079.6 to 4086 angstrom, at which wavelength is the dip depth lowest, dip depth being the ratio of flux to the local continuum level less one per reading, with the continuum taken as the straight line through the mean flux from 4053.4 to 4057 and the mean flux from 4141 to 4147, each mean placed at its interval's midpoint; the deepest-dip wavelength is 4081.02 angstrom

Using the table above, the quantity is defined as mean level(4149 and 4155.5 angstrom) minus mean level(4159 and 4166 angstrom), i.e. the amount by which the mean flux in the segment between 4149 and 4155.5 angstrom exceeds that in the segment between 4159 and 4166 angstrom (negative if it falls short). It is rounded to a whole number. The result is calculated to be -2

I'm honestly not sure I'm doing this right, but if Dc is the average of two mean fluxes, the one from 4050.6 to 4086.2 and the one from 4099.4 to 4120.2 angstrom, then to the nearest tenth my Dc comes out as 24.6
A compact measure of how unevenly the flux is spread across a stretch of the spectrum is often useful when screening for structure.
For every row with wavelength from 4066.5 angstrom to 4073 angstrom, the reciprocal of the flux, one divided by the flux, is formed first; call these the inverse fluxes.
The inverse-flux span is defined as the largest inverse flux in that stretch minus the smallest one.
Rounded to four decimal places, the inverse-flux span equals 0.0051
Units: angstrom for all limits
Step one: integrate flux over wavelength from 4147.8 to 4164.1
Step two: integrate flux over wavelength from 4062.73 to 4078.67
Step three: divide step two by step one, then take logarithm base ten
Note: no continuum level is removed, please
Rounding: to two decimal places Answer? 0.01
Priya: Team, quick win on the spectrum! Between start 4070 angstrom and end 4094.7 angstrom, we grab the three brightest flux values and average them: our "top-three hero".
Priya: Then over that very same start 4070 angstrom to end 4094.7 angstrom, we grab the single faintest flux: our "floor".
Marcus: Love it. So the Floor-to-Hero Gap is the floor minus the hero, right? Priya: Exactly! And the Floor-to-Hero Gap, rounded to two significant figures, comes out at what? -12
